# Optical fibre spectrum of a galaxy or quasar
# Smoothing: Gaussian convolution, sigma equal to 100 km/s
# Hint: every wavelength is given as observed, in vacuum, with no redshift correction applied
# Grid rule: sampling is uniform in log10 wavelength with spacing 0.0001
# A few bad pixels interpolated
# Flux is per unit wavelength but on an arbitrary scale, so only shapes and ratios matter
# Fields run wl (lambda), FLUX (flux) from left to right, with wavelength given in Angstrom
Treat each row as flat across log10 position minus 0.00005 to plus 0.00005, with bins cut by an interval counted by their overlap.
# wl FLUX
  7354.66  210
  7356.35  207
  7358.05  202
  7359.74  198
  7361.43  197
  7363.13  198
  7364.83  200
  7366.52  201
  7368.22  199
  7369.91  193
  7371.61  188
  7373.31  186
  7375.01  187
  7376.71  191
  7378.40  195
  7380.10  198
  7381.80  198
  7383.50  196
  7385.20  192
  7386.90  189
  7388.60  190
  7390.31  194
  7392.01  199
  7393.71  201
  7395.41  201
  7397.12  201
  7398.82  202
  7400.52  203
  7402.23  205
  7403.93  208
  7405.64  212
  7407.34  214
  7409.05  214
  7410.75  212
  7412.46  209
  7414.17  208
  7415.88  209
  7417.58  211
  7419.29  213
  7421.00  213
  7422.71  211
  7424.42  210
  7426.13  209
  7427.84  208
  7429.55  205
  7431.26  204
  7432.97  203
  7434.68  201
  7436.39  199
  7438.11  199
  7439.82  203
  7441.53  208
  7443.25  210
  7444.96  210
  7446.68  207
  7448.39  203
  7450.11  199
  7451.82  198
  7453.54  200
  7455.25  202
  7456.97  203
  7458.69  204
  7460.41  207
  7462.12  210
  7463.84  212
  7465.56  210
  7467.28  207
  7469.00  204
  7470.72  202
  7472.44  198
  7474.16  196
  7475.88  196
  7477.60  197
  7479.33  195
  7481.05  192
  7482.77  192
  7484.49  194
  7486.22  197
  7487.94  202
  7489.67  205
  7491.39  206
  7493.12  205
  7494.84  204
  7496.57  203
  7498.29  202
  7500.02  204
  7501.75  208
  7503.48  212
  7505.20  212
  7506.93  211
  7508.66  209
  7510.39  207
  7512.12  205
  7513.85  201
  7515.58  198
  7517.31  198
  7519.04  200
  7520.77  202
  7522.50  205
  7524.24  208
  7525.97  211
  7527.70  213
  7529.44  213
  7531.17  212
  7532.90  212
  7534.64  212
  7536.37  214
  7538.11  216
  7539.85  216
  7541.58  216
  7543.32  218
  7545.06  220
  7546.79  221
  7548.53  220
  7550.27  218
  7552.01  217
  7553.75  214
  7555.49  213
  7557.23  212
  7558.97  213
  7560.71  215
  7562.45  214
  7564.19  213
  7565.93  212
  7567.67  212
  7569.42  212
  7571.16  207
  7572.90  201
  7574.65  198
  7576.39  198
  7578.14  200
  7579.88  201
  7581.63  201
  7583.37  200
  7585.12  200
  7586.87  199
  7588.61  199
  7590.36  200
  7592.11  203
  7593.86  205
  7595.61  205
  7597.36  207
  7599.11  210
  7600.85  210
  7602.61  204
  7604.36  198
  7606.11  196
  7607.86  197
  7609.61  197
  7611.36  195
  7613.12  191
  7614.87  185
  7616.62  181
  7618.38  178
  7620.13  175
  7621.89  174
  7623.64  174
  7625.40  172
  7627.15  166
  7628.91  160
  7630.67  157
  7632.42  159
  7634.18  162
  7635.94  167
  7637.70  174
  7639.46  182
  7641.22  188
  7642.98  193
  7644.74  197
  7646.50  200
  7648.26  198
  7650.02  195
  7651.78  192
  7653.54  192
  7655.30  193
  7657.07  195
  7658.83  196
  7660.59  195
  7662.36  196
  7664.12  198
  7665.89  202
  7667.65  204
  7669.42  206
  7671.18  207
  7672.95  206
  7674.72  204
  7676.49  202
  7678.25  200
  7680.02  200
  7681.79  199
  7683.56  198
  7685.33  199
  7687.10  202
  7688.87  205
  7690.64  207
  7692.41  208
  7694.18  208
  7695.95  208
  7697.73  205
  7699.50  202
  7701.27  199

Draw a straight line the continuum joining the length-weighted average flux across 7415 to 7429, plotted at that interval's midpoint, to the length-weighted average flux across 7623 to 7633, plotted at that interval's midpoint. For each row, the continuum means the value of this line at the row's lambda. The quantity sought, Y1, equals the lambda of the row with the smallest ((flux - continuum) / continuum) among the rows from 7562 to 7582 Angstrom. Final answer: 7574.65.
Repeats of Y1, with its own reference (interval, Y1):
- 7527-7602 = 7574.65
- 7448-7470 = 7451.82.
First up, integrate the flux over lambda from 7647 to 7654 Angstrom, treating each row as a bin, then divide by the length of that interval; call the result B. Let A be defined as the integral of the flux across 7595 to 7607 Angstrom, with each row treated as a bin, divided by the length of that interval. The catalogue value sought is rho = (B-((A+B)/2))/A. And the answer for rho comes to -0.023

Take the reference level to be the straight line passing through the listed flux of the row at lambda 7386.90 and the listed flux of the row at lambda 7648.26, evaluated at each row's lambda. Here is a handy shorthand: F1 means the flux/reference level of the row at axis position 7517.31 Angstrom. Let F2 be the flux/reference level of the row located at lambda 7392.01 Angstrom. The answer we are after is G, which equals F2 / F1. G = 1.03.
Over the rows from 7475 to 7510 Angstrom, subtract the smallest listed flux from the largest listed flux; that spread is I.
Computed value 20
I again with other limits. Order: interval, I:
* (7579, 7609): 14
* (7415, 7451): 14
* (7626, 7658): 43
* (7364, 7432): 28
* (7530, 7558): 9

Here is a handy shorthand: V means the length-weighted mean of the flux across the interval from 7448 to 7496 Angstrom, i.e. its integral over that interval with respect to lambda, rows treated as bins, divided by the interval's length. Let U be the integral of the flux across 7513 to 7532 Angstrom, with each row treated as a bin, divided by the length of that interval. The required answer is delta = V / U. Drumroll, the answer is 0.98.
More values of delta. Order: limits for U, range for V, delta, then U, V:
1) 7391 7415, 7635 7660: 0.92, 206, 190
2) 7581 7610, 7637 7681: 0.97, 202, 197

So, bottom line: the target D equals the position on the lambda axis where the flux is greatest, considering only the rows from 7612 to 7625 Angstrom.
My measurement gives 7613.12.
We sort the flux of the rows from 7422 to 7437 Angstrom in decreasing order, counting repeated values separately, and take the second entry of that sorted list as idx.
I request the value 210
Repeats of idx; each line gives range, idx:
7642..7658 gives 198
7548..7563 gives 218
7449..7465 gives 210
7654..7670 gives 204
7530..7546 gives 218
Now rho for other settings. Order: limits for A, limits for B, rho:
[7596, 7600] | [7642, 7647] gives -0.029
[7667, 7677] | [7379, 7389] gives -0.026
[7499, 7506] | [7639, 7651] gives -0.036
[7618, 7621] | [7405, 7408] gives 0.104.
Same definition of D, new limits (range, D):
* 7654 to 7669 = 7667.65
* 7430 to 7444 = 7443.25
